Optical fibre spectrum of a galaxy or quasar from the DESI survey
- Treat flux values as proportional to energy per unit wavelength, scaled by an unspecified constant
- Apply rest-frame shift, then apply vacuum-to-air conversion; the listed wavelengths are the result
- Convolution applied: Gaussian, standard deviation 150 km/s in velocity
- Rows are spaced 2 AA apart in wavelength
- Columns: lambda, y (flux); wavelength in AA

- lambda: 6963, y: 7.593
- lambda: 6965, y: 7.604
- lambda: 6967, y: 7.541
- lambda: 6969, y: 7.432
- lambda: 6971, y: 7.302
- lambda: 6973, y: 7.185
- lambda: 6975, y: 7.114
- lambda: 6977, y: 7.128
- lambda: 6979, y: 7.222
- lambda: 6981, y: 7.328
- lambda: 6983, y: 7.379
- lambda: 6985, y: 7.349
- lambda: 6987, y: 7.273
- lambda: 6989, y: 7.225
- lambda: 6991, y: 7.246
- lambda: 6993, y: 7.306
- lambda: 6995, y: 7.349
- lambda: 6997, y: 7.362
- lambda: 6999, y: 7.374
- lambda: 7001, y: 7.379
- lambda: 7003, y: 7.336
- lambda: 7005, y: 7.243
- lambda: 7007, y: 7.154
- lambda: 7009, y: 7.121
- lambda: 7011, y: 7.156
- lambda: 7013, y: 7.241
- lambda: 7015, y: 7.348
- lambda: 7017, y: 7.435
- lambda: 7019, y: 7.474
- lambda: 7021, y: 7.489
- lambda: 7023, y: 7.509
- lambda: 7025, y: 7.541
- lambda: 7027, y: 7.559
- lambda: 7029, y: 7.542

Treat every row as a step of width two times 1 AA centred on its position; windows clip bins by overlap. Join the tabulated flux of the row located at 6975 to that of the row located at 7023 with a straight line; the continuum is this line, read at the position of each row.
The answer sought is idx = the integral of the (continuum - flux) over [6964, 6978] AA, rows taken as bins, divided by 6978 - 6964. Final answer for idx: -0.25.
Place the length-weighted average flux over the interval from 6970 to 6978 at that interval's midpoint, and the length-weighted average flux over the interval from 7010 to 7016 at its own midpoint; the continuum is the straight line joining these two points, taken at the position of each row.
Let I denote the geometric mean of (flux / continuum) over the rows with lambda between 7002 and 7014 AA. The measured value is 1.00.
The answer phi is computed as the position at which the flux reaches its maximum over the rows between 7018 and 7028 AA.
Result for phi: 7027 AA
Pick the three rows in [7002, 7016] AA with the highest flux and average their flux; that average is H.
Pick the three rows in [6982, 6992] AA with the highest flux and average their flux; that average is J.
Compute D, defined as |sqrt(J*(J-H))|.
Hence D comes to 0.4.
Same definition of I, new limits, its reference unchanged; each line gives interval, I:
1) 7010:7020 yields 1.01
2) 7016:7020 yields 1.03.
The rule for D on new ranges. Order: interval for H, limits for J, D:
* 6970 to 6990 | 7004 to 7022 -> 0.9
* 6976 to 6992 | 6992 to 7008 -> 0.4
